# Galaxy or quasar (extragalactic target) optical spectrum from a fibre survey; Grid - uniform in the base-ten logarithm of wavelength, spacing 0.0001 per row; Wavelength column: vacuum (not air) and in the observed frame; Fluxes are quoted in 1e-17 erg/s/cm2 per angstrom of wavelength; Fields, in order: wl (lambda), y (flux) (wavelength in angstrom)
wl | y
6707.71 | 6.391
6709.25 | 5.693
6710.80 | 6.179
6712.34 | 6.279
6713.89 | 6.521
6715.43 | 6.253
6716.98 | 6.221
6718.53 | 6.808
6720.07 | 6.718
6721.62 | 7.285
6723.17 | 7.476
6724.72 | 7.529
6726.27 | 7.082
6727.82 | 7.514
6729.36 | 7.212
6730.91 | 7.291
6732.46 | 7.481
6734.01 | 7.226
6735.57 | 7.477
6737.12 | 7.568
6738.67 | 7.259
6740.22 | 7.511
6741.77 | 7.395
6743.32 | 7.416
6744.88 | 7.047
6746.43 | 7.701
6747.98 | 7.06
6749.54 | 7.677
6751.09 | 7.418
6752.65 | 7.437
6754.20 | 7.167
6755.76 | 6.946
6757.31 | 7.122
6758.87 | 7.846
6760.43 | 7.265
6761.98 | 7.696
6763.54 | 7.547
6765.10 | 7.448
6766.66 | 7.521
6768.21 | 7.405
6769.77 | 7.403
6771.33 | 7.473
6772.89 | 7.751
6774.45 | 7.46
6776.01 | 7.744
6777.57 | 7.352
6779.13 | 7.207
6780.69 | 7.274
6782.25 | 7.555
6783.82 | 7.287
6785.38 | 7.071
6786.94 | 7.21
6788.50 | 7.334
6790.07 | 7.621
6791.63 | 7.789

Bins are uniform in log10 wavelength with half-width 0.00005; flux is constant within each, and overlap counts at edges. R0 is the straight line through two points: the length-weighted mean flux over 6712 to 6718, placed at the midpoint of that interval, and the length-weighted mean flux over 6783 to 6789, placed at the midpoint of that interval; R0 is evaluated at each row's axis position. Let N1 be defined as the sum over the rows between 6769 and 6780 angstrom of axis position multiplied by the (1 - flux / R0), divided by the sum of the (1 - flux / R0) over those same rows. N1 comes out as 6773.7 angstrom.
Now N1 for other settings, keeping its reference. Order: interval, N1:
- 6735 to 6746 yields 6739.6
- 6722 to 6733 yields 6727.6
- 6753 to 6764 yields 6759.9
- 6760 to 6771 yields 6764.8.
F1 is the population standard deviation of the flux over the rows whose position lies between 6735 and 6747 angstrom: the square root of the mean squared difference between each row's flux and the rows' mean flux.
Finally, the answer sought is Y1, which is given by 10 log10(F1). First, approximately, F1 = 0.19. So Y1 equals -7.3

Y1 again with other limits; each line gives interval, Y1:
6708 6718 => -6.1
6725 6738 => -7.8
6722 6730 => -7.4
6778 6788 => -8.3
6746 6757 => -5.6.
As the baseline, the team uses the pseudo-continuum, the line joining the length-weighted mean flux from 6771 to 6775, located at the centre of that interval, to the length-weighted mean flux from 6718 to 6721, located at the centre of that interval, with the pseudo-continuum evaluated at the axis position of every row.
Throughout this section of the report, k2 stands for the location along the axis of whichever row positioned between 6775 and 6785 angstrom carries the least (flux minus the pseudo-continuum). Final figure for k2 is 6779.13 angstrom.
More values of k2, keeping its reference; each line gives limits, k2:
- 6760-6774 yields 6760.43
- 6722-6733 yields 6726.27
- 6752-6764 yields 6755.76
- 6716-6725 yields 6716.98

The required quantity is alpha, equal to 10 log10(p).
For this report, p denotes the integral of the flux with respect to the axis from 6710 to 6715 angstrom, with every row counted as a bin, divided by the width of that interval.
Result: 8.01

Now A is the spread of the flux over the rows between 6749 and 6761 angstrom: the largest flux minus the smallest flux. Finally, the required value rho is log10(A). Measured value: -0.05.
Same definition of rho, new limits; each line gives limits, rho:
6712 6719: -0.23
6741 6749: -0.18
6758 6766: -0.24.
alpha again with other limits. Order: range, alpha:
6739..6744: 8.71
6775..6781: 8.70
